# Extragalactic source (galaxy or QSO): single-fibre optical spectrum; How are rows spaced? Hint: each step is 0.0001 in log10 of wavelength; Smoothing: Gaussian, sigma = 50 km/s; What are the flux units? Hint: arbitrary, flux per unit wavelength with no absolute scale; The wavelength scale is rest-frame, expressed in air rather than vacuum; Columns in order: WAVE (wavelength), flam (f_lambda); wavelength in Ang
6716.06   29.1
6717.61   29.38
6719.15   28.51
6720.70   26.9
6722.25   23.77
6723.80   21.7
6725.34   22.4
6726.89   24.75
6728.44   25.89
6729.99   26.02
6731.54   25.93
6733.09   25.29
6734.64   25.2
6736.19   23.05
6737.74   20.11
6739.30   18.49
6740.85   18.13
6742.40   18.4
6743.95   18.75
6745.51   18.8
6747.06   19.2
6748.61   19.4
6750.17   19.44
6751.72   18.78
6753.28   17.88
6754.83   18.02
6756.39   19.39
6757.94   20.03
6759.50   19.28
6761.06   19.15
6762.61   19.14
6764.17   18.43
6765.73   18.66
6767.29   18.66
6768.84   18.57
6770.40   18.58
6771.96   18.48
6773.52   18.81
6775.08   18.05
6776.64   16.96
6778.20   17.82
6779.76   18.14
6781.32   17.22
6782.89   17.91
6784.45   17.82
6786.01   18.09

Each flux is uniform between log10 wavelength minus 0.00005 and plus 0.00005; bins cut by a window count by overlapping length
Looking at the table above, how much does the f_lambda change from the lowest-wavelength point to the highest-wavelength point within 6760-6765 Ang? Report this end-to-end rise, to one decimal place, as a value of -0.7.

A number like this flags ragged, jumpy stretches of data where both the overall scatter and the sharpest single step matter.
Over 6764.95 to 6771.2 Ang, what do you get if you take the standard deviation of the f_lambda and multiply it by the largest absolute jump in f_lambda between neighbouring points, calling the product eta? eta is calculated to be 0.0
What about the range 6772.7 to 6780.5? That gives 0.7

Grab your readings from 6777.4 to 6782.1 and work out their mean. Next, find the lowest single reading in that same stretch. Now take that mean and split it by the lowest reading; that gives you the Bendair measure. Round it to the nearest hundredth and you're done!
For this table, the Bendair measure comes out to 1.03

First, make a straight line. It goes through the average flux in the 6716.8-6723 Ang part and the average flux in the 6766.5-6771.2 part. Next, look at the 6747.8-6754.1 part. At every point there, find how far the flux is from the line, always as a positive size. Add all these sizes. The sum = 11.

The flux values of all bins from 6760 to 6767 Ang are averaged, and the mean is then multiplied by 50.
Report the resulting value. 942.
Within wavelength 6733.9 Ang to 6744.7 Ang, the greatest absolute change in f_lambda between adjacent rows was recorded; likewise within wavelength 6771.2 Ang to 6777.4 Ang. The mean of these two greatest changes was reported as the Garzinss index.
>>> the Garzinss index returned 2.0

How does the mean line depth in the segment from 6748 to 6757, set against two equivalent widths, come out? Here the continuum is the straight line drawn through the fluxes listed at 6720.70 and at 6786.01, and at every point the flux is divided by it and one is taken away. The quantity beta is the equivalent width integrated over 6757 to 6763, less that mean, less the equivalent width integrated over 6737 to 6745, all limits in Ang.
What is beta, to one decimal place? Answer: 1.3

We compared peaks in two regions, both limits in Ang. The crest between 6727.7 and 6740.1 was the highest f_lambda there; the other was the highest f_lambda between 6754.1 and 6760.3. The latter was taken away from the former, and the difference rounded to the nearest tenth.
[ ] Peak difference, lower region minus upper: 6.0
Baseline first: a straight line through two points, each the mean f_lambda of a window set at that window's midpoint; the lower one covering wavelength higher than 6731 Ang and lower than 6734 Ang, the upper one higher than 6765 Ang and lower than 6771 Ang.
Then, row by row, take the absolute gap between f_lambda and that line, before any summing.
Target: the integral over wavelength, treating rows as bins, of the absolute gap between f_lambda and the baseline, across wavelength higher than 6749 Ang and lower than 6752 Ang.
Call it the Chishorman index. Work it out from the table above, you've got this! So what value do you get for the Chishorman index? 9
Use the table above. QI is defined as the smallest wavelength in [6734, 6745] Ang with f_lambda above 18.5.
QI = 6734.64 Ang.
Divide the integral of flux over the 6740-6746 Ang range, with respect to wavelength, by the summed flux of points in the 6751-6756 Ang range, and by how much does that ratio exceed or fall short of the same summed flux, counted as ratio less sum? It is -53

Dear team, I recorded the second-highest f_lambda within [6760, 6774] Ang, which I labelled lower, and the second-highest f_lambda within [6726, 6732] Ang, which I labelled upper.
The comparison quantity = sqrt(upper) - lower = -14.0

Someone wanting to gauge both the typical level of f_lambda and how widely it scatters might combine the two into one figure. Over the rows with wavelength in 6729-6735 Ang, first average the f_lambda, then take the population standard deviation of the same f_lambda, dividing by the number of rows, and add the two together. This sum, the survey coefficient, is 26.0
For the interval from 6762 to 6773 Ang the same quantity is 18.9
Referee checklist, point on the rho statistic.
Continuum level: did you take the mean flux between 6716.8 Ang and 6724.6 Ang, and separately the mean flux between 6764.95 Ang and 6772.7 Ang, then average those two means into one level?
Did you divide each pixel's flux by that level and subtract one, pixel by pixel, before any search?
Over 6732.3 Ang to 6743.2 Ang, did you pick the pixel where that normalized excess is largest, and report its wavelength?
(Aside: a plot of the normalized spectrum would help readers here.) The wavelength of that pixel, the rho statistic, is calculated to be 6733.09 Ang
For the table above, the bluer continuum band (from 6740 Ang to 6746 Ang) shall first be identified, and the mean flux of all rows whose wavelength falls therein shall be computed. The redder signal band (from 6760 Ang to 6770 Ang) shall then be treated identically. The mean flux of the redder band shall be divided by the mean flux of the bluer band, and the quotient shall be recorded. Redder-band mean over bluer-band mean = 1.01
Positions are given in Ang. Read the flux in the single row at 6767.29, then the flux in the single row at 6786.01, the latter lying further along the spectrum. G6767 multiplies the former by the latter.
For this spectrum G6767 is 338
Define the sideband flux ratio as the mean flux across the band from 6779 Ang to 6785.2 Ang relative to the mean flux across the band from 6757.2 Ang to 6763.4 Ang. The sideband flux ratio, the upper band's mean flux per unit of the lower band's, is 0.92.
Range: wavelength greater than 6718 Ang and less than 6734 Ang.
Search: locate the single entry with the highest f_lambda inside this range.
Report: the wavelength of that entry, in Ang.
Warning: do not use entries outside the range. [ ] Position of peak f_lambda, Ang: 6719.15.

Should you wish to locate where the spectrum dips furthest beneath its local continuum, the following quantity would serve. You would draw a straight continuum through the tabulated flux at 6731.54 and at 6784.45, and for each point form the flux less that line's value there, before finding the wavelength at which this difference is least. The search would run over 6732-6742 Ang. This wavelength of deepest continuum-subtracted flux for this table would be 6740.85 Ang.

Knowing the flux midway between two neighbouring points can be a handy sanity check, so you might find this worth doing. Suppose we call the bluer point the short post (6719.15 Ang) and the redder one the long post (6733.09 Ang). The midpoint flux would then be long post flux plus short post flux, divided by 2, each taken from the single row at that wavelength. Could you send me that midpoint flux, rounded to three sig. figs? 26.9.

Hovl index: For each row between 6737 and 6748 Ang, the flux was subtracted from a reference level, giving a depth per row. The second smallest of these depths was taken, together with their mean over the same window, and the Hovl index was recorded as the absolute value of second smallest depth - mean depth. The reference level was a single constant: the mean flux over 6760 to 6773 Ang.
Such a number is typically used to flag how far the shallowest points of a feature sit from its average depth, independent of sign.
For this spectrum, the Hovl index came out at 0.36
